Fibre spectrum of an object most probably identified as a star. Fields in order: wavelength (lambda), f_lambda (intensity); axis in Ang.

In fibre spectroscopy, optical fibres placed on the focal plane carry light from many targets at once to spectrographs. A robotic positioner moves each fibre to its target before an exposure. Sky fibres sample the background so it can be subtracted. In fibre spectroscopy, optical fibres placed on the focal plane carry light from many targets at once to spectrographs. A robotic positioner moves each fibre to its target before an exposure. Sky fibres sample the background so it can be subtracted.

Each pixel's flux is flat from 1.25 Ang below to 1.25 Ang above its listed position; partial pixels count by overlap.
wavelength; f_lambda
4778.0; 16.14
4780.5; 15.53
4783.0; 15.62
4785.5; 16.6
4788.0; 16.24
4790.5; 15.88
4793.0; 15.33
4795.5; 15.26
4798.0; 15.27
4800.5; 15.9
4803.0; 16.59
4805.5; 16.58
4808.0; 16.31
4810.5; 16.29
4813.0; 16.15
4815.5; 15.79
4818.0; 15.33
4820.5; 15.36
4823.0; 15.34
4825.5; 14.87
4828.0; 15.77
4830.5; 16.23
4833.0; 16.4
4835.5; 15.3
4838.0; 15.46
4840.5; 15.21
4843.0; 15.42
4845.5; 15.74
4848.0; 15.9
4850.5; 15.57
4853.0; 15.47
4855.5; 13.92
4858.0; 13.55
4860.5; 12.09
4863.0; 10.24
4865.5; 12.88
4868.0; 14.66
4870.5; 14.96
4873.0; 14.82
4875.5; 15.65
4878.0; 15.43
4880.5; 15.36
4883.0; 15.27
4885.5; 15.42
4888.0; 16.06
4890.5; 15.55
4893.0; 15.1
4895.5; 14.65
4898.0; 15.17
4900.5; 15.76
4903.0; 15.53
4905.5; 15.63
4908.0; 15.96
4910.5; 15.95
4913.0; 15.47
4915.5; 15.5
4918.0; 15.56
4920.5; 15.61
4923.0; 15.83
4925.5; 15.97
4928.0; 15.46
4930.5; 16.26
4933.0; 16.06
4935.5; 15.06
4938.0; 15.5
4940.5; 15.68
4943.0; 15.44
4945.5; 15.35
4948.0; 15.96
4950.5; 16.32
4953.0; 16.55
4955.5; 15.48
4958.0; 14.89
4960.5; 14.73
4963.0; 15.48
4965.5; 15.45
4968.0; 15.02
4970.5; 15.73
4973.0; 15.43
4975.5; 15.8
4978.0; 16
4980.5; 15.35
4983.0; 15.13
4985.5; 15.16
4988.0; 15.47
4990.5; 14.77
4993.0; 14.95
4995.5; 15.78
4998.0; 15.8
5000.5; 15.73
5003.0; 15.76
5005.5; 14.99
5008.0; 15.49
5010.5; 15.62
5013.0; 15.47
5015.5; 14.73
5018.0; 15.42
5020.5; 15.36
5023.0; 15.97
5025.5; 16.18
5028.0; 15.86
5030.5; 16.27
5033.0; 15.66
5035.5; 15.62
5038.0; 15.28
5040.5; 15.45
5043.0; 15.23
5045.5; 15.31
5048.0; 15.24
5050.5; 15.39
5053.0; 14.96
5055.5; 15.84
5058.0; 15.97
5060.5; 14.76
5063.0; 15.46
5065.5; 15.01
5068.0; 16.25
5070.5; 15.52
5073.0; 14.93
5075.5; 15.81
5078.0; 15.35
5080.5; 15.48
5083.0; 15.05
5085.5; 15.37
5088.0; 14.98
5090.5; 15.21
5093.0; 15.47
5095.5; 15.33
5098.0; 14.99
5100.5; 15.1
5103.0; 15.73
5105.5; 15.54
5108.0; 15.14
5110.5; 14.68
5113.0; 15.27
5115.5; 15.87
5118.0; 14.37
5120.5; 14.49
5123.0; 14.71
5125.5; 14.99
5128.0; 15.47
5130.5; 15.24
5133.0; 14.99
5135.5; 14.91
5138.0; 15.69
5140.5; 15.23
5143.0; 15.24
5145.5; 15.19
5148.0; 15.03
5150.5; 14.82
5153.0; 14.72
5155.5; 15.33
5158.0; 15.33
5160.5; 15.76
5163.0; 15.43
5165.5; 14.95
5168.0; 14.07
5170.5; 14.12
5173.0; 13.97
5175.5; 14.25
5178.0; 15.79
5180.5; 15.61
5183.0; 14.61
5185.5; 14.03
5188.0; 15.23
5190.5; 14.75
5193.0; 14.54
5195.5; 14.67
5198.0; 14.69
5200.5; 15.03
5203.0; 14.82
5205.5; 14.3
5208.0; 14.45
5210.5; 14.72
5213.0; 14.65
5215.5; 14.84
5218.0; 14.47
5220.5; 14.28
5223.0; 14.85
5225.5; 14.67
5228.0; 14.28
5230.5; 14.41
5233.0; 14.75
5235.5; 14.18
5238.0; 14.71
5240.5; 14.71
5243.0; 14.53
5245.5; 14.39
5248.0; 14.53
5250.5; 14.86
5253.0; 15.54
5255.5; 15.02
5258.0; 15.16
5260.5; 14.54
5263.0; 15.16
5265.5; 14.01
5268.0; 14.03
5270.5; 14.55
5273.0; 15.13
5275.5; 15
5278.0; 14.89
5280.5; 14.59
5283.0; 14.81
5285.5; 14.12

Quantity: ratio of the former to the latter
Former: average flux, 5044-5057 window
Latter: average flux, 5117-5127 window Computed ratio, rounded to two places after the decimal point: 1.05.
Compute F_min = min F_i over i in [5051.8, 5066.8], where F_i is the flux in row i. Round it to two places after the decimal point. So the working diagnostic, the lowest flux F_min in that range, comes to 14.76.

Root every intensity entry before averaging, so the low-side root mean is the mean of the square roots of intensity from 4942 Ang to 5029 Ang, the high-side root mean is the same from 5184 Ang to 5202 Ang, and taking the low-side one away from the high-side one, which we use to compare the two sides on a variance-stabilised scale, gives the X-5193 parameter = -0.10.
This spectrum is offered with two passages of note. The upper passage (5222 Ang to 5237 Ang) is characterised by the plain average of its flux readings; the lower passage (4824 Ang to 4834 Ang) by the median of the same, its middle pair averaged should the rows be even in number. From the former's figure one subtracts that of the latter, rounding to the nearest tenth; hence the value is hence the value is -1.5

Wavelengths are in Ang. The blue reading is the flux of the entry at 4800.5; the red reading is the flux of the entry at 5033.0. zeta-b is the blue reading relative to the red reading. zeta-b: 1.02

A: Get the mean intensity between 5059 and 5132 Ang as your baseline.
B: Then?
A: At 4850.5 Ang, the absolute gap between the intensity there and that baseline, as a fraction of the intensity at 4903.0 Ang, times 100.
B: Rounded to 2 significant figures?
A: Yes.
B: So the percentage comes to 2.2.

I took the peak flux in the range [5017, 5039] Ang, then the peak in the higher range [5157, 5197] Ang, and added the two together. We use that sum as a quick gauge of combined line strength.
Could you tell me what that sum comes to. 32.1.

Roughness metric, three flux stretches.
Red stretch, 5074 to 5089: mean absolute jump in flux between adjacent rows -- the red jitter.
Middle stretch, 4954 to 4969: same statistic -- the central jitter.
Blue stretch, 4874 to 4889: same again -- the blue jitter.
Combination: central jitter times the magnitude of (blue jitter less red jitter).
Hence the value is 0.044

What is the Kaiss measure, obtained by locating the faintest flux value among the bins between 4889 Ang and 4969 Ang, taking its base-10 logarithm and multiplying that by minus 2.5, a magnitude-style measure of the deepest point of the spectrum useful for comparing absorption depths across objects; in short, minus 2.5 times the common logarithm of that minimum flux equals -2.91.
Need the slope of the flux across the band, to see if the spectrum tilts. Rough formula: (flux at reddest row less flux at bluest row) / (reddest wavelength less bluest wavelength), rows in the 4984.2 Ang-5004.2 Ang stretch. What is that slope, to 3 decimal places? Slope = 0.034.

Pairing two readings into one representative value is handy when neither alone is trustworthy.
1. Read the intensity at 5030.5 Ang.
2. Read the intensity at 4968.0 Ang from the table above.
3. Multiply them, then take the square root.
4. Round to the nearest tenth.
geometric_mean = 15.6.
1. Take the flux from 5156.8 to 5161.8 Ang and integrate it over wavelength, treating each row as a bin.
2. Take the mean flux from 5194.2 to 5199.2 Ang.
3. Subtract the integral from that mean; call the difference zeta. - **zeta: -63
